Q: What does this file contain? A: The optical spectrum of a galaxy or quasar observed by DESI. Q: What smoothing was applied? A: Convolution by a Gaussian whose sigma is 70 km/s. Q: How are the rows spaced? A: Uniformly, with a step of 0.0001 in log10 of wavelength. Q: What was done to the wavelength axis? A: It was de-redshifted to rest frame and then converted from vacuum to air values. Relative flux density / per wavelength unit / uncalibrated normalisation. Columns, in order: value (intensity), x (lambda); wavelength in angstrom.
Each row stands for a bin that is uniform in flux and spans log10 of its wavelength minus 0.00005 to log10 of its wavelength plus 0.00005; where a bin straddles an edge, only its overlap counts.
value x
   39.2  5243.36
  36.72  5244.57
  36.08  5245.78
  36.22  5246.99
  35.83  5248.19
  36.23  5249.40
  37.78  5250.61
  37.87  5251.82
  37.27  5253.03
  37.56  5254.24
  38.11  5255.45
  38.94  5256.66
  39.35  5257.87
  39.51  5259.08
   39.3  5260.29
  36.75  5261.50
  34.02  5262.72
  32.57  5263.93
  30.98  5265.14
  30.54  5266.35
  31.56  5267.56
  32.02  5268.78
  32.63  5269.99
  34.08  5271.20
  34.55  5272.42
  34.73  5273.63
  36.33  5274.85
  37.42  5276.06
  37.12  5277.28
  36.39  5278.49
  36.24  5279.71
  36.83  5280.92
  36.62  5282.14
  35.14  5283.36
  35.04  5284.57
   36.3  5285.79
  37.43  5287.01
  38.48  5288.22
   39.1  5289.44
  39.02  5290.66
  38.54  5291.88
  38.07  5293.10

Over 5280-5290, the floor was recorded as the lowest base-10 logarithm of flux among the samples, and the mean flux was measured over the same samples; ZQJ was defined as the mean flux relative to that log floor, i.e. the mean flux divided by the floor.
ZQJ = 23.9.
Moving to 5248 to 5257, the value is 24.1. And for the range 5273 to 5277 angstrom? 23.5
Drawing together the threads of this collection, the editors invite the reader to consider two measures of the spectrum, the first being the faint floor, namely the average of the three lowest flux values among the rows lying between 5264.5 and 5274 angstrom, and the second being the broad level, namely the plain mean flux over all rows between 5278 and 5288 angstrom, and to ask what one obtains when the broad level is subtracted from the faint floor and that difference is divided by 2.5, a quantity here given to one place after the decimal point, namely -2.1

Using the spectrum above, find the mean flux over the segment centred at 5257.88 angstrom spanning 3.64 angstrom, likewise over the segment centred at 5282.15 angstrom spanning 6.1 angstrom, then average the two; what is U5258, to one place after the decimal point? 37.6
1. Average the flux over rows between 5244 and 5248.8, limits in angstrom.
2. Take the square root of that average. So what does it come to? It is 6.02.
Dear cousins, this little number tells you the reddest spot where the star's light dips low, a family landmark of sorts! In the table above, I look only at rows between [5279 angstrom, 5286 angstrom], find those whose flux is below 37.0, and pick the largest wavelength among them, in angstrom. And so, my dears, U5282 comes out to 5285.79 angstrom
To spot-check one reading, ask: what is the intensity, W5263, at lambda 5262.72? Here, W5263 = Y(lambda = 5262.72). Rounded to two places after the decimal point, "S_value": 34.02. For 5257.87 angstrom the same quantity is 39.35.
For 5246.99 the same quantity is 36.22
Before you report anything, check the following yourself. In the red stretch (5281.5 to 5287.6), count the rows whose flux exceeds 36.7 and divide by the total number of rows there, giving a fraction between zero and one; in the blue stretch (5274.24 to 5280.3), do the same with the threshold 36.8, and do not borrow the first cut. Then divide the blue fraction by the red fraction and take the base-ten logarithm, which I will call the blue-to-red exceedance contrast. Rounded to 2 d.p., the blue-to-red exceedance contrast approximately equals 0.30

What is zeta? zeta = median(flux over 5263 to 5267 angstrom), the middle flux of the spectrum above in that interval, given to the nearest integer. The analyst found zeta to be 31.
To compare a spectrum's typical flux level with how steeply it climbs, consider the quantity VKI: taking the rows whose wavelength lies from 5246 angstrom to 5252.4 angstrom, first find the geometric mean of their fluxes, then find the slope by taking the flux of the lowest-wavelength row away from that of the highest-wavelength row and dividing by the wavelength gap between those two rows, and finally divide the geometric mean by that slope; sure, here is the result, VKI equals 108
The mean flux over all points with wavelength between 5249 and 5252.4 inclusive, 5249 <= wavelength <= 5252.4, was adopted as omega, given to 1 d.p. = 37.3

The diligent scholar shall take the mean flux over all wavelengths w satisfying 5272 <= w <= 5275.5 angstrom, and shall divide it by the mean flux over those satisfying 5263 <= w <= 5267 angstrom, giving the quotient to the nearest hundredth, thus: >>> 1.12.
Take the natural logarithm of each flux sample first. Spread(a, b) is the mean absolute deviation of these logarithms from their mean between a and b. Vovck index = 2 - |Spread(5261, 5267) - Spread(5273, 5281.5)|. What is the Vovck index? 1.96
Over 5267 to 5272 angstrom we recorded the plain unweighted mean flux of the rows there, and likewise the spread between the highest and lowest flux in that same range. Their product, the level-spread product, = 82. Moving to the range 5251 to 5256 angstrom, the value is 32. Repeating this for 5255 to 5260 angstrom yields 55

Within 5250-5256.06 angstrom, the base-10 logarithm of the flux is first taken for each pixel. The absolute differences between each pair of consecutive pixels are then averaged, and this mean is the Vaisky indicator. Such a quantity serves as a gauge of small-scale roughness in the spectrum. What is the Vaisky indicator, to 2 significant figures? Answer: 0.0044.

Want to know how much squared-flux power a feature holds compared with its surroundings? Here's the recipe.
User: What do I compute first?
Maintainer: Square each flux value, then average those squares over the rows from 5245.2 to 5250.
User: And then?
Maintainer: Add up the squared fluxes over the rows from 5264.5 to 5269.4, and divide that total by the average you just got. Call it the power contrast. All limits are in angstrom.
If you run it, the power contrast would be 3.0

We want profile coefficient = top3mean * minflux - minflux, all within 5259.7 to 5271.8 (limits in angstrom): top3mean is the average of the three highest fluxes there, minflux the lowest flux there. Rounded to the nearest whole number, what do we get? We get 1091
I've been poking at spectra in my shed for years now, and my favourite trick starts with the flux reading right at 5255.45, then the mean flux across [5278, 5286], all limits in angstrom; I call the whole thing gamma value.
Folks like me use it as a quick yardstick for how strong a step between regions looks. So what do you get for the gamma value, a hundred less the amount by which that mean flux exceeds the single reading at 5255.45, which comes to 102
